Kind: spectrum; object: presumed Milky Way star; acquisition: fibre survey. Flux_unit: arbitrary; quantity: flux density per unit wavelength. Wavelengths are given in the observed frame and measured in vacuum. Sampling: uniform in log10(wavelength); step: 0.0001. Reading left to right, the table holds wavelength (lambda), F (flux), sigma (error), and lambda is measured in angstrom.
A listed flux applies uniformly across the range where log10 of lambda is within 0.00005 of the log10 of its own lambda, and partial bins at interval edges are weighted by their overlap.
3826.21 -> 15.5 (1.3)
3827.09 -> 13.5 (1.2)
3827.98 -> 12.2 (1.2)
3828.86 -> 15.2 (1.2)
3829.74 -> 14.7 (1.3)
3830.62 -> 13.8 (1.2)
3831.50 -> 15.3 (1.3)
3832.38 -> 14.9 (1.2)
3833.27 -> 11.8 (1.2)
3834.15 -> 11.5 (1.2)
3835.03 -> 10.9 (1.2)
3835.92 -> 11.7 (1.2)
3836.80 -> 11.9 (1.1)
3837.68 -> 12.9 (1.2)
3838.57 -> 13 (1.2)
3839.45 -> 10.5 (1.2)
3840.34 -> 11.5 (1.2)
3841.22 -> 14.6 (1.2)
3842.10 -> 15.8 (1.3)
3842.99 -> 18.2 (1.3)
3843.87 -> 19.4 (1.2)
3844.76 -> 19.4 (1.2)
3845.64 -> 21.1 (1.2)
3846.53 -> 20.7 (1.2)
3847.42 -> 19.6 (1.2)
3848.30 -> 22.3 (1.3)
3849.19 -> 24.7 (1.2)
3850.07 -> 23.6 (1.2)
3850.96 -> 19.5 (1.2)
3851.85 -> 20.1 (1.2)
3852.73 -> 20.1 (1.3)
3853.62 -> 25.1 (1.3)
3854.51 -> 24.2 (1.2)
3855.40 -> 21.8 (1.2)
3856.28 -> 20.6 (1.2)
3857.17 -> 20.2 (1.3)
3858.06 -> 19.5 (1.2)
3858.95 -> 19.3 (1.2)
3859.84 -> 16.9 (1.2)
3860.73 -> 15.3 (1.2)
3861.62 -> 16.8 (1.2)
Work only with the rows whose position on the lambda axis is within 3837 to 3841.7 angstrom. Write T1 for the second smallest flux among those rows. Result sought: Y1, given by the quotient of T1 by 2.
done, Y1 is 6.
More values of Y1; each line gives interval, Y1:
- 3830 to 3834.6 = 6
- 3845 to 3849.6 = 10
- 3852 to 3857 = 10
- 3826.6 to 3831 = 7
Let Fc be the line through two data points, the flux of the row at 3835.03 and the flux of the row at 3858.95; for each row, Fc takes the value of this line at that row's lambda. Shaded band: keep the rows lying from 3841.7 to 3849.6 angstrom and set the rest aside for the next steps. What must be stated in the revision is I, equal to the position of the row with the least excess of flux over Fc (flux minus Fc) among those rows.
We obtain 3842.10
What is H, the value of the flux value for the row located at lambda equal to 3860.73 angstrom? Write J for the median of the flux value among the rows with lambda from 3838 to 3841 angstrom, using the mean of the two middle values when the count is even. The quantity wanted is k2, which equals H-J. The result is 3.8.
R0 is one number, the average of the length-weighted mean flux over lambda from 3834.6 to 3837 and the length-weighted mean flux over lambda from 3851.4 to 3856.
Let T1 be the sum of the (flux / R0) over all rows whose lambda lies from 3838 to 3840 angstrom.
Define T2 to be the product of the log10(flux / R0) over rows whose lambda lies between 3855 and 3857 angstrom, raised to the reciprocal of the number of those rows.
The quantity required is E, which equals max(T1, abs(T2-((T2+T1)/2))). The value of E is 1.4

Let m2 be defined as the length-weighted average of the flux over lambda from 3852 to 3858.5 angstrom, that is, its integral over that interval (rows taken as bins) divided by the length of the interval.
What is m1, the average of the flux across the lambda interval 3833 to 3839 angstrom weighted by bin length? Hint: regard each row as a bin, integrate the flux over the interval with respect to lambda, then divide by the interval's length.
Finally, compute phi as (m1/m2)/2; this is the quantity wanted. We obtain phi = 0.3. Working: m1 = 12.0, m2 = 22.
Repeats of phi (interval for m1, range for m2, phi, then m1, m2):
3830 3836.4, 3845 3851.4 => 0.3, 12.9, 22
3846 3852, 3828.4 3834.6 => 0.8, 21.5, 14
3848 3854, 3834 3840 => 0.9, 22.2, 12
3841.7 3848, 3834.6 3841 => 0.8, 19.3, 12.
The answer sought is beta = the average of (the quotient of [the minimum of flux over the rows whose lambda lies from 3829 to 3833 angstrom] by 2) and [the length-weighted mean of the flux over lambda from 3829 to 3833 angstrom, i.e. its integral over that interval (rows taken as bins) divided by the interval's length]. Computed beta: 10.7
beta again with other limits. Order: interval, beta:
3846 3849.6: 15.8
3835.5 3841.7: 8.8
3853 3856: 17.1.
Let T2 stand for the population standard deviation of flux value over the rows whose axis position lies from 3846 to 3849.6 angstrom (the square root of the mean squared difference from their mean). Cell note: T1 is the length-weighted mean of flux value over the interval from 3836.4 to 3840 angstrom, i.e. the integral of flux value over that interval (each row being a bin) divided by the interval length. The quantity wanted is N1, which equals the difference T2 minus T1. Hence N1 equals -10.1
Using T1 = 12.0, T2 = 1.9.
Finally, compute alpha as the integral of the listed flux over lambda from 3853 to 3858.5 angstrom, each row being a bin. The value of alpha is 120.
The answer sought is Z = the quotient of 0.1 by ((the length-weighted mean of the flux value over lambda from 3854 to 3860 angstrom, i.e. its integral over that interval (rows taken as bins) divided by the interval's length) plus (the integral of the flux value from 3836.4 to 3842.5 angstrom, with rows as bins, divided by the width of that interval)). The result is 0.0030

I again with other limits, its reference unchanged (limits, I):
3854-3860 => 3859.84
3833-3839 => 3835.03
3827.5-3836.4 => 3835.03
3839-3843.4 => 3839.45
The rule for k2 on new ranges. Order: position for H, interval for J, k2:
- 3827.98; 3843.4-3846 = -7.2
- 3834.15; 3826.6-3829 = -2.0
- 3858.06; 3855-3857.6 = -1.1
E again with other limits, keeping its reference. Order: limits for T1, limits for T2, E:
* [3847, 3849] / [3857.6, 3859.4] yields 2.5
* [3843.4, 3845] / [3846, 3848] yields 2.3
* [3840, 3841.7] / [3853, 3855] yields 1.6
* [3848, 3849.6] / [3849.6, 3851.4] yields 2.8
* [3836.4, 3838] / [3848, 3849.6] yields 1.5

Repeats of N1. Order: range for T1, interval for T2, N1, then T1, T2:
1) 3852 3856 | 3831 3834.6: -20.8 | 22.6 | 1.7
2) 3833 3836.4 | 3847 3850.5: -9.6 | 11.5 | 1.9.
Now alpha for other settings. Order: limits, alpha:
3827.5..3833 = 78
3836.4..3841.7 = 66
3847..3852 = 109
